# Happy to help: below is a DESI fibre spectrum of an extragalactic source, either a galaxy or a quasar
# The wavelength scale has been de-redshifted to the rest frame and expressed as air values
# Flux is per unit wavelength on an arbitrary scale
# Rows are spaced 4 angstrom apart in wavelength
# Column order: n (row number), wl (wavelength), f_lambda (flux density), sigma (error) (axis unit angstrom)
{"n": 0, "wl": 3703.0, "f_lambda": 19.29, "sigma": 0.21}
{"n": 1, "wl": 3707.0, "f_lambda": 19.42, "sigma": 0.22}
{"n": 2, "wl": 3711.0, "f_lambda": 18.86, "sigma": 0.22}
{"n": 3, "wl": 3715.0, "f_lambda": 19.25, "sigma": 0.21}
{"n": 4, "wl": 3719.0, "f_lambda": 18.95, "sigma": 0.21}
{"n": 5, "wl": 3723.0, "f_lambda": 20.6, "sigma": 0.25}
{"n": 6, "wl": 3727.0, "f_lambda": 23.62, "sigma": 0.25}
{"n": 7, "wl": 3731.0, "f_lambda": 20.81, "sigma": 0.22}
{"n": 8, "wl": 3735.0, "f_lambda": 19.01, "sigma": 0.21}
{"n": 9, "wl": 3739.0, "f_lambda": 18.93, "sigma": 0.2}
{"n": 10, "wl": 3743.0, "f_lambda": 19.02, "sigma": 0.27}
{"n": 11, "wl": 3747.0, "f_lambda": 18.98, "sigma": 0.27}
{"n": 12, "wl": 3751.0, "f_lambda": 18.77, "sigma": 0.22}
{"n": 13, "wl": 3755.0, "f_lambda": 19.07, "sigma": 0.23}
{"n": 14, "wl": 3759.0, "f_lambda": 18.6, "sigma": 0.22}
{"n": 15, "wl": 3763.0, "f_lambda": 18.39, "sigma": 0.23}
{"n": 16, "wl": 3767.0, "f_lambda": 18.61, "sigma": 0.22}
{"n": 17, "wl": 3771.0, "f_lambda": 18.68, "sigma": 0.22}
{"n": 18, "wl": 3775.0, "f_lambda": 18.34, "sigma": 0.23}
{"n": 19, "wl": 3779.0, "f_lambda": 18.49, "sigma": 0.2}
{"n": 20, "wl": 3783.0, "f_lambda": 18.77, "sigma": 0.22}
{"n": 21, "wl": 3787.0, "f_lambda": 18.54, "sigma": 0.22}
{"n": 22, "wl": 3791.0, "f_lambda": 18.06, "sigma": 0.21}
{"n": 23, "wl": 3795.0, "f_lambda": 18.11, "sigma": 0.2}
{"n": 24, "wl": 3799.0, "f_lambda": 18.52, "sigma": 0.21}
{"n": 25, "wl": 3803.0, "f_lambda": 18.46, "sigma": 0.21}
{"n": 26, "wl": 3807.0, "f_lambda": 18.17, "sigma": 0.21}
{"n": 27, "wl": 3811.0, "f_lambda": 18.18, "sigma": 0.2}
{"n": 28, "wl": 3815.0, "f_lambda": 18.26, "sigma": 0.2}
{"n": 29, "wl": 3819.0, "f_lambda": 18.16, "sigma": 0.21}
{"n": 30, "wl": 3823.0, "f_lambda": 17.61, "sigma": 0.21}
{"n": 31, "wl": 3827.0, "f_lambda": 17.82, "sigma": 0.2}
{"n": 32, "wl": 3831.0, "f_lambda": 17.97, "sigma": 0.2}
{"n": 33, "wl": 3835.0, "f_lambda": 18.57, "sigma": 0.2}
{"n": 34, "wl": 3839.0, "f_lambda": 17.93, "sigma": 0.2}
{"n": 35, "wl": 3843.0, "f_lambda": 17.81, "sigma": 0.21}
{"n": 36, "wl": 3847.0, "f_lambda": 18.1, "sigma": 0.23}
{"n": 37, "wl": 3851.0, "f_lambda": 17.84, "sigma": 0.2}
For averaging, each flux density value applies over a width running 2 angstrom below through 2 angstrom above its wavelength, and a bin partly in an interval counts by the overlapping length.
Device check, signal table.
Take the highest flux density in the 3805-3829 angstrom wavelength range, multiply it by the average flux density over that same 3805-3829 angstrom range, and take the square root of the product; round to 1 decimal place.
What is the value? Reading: 18.1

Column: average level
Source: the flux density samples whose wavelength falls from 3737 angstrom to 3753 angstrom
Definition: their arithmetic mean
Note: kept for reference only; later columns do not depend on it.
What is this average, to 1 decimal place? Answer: 18.9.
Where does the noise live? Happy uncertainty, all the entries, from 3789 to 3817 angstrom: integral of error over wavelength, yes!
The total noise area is 5.8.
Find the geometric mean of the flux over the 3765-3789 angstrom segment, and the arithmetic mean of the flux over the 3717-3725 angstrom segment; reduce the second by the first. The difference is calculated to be 1.2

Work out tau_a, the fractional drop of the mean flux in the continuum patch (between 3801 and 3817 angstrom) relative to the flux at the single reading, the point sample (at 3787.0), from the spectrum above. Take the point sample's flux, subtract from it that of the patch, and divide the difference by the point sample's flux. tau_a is 0.015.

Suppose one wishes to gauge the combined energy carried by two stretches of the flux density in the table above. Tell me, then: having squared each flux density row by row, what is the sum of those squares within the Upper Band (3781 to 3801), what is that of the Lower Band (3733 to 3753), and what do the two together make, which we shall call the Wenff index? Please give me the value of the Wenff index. 3487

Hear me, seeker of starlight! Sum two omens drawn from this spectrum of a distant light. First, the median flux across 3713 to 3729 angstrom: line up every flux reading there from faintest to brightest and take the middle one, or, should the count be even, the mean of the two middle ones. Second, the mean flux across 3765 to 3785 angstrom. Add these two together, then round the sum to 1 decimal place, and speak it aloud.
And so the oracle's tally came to 38.5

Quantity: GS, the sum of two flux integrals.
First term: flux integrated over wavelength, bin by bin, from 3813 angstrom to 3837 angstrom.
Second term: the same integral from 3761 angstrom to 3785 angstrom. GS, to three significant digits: 879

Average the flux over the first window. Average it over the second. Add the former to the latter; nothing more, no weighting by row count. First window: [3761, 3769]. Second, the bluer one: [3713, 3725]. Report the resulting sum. 38.1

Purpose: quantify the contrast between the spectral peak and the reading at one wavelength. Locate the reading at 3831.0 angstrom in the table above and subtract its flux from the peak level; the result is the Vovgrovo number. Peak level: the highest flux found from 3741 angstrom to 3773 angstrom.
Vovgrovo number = 1.1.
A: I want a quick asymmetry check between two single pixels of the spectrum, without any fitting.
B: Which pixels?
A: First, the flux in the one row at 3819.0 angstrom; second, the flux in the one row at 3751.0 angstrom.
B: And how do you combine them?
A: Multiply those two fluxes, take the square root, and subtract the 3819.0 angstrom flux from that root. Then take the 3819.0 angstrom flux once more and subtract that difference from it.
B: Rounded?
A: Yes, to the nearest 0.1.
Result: 17.9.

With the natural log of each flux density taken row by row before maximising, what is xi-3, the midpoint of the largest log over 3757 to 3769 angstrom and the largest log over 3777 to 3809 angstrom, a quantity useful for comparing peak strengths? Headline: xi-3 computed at 2.93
